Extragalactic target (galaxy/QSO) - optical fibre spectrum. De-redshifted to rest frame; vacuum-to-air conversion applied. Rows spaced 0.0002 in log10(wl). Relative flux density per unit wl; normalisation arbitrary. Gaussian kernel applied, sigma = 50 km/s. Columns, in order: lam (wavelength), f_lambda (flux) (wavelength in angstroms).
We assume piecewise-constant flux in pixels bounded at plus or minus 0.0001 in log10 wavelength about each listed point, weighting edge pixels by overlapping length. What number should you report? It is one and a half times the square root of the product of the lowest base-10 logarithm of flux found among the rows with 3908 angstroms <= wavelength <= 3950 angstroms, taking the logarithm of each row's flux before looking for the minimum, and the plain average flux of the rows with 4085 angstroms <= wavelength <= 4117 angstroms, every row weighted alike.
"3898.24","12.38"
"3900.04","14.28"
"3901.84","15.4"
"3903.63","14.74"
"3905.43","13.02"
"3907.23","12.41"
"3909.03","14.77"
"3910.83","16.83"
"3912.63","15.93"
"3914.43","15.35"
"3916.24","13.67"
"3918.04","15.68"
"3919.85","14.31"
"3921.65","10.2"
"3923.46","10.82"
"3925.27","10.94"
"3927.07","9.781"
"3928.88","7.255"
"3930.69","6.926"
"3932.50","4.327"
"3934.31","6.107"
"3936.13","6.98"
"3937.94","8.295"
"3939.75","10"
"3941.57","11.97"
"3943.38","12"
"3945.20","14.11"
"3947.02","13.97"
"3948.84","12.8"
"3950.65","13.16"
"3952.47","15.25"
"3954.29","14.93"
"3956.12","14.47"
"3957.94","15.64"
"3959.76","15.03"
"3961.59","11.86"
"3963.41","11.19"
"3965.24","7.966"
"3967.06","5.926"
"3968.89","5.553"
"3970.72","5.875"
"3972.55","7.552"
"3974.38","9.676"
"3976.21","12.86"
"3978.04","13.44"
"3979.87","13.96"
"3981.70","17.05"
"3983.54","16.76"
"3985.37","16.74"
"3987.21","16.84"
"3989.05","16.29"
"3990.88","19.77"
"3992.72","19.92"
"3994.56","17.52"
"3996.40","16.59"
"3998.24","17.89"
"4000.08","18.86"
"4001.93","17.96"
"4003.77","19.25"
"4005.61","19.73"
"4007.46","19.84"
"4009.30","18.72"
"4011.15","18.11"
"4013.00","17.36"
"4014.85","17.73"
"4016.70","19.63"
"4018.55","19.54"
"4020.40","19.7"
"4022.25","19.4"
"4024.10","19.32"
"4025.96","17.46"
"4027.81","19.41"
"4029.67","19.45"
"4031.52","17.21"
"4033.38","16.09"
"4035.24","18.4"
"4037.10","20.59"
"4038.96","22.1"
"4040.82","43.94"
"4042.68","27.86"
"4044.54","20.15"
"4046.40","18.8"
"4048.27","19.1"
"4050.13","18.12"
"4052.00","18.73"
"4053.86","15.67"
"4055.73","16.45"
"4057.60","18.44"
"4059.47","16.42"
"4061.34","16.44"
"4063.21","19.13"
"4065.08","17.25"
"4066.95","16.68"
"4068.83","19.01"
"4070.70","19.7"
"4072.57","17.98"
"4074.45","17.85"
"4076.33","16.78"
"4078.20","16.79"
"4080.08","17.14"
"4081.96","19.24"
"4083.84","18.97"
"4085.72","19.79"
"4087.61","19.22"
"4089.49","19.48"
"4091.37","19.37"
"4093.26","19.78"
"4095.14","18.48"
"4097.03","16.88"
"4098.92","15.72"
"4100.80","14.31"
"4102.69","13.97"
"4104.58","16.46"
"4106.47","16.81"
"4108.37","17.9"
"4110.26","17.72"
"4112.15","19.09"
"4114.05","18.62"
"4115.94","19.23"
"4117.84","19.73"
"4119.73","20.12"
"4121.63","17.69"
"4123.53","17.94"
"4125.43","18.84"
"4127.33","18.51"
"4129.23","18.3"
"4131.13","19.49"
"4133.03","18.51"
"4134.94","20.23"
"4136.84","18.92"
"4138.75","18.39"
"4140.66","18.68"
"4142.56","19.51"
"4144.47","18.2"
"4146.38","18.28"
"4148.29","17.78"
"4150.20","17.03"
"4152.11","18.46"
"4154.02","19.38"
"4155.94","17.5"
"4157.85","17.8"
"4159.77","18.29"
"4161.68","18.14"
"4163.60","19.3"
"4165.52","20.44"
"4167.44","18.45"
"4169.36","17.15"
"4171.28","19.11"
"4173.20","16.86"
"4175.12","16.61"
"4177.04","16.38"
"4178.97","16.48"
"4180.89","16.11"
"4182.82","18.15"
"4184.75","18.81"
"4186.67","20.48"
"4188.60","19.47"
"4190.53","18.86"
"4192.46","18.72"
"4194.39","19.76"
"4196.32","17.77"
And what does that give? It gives 5.0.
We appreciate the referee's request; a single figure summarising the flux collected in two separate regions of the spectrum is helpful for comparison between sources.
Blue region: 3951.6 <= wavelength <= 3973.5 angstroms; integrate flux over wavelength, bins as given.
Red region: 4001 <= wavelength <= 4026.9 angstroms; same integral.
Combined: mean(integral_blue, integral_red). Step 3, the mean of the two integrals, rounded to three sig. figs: 363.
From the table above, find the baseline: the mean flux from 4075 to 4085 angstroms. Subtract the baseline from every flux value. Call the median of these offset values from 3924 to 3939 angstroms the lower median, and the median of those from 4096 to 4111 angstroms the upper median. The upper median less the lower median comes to 10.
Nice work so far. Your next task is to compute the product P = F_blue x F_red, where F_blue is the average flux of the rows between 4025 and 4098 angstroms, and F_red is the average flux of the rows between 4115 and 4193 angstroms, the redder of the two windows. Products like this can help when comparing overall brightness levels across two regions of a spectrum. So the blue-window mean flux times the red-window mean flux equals 355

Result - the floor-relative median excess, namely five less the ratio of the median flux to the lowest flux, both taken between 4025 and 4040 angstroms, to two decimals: 3.83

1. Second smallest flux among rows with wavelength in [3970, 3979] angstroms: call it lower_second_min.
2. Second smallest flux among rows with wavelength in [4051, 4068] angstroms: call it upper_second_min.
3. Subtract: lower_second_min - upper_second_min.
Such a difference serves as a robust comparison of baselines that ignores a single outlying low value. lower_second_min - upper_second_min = -8.9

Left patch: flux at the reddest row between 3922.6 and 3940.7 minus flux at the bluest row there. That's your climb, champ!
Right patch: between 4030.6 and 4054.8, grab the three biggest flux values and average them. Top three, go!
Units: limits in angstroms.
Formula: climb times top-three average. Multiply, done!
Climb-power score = -26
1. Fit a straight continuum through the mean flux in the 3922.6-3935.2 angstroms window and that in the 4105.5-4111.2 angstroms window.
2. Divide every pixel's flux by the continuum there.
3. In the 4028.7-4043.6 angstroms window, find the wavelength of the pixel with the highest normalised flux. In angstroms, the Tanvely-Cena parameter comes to 4040.82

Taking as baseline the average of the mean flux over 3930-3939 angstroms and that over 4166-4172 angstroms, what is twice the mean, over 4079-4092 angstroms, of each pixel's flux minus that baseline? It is 13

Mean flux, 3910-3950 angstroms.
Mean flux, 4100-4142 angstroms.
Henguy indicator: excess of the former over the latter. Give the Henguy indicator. -6.9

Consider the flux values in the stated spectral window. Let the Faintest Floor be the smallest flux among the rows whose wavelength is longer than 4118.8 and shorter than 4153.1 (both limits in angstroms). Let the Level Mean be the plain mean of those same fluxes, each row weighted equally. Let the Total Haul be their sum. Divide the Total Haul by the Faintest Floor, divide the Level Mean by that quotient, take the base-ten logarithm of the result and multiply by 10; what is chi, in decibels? -0.2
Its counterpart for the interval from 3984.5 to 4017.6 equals -0.4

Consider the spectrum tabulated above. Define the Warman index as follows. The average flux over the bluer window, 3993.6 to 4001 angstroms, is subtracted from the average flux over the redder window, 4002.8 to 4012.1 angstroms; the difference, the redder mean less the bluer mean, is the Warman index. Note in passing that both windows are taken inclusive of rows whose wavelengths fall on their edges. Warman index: 1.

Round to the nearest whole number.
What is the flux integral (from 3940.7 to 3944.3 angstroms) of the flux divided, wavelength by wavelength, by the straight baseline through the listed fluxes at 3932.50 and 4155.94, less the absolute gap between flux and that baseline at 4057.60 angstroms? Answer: 2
